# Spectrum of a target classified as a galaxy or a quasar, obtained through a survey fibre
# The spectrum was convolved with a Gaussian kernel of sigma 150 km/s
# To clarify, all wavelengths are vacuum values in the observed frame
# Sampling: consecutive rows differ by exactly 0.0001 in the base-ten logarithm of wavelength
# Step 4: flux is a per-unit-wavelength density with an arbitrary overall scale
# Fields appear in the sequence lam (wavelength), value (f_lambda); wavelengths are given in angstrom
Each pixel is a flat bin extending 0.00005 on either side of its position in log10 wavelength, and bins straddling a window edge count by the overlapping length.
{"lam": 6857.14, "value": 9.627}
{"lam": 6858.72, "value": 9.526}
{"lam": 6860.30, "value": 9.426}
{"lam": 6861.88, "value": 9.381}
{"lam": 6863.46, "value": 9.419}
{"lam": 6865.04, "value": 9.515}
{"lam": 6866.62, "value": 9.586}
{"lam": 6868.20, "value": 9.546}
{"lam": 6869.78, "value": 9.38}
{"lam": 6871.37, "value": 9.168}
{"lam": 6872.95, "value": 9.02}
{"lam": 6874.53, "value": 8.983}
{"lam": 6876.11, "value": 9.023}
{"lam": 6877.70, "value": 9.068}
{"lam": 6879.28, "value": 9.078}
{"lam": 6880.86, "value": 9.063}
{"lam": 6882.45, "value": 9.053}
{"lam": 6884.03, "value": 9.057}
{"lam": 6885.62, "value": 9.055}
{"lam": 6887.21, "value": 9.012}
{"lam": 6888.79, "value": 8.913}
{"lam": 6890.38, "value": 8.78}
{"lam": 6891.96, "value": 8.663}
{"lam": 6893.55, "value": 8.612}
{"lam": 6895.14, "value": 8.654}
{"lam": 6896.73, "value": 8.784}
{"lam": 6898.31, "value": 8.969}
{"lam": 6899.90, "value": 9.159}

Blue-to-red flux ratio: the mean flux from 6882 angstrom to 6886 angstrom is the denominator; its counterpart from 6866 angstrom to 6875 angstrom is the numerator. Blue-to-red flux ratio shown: 1.025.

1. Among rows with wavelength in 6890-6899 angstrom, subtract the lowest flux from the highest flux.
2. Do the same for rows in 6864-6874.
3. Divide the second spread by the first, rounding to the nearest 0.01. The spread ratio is 1.59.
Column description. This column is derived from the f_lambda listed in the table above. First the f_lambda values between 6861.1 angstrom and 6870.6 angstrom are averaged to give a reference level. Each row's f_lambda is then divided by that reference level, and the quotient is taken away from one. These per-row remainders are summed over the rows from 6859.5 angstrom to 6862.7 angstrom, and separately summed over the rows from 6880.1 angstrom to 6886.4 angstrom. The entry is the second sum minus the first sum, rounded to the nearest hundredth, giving 0.16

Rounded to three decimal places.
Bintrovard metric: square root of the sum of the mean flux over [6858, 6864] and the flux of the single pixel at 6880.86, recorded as 4.301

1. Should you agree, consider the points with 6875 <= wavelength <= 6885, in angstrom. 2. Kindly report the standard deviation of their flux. 0.02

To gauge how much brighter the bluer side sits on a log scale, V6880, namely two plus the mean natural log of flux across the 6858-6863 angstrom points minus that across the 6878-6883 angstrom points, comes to 2.04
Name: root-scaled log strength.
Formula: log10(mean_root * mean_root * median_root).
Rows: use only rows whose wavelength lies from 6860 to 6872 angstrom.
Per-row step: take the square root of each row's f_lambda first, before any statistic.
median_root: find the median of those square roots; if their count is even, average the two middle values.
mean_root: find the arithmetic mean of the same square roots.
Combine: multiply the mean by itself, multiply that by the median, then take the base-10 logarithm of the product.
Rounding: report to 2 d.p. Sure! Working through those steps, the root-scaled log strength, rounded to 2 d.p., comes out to 1.46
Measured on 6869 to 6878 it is 1.44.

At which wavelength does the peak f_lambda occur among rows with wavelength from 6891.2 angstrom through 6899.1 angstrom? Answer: 6898.31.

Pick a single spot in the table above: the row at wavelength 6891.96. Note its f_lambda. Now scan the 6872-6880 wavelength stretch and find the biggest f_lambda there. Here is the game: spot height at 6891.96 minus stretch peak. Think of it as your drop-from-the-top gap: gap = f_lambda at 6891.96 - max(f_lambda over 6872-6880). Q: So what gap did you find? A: -0.415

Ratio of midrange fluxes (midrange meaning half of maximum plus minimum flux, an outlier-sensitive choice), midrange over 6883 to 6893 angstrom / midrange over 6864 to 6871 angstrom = 0.934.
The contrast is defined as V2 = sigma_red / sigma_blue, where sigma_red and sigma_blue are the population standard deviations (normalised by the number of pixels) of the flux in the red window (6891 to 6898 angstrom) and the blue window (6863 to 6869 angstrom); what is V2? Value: 1.0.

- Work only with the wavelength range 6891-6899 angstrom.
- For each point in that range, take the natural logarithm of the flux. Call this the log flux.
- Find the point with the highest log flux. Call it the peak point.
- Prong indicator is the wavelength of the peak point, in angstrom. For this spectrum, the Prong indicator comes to 6898.31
